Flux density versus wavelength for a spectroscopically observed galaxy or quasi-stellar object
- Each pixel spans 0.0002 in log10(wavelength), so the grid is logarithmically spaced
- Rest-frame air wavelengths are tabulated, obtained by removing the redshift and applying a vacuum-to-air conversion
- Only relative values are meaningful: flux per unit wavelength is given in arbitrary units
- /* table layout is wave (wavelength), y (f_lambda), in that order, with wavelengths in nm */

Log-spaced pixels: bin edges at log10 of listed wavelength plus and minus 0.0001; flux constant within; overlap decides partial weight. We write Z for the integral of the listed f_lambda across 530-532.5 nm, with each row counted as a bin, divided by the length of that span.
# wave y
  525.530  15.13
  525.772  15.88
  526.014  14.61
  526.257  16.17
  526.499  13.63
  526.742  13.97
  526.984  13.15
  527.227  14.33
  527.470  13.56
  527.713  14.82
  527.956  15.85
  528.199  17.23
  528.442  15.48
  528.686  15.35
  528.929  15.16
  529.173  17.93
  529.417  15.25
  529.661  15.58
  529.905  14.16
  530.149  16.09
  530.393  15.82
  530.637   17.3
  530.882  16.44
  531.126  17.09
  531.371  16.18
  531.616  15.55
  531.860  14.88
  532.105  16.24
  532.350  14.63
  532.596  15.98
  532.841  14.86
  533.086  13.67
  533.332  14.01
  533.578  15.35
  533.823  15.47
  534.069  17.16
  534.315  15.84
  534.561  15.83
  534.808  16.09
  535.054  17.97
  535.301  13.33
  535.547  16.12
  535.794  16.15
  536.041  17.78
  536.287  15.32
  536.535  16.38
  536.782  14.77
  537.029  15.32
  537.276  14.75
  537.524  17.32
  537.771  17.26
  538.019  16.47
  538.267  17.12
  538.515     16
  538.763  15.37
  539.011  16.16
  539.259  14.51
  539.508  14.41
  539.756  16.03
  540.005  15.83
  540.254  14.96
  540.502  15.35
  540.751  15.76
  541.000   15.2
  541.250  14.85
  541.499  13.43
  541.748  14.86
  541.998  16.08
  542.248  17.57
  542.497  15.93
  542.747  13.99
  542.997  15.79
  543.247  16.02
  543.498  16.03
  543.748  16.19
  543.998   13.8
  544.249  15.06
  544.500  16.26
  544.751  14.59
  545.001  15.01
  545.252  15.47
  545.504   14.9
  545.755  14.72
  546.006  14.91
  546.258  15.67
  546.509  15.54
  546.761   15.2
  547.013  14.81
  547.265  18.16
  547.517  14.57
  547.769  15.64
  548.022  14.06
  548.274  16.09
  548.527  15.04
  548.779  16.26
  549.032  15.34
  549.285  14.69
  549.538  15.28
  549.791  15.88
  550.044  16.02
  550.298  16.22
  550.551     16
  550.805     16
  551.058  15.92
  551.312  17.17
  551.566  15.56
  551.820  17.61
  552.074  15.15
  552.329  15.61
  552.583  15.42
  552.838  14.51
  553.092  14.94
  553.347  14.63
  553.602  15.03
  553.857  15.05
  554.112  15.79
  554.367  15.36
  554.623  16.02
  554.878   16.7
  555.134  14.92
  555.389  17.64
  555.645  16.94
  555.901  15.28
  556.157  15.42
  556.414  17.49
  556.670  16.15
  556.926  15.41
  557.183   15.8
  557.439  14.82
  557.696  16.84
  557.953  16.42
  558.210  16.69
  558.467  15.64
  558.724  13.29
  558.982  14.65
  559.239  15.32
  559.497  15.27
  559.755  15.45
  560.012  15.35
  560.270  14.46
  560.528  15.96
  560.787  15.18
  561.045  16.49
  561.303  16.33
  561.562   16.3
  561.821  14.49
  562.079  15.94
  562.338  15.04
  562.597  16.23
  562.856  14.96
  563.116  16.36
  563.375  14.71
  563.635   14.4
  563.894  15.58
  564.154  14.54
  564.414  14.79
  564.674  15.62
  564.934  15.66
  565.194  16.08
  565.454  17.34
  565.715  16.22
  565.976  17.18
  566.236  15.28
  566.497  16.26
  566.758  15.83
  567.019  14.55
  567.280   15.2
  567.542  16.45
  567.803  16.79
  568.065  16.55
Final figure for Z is 16.0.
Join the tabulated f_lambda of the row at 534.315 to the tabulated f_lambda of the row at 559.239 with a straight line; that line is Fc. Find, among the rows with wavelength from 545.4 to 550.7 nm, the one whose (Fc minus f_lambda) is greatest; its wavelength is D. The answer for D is 548.022 nm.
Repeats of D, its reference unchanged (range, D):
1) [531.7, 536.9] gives 535.301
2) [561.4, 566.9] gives 563.635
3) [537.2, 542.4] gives 541.499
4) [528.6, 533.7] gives 533.086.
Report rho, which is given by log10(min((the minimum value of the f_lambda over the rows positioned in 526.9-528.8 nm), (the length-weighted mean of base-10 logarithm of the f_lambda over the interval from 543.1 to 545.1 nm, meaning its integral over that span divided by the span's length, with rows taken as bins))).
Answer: 0.074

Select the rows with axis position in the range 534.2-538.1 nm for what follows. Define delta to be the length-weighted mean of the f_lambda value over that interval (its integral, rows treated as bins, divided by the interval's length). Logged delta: 16.0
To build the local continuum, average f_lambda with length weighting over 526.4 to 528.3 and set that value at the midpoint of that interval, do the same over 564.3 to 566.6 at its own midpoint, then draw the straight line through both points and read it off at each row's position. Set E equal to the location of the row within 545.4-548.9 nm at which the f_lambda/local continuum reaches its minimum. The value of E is 548.022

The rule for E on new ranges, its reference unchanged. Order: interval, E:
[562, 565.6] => 563.635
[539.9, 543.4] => 541.499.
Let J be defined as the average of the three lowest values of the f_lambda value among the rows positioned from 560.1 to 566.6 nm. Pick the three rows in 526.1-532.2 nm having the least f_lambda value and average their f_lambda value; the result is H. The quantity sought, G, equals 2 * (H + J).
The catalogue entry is 55.8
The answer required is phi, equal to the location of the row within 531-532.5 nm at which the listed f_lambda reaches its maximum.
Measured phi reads 531.126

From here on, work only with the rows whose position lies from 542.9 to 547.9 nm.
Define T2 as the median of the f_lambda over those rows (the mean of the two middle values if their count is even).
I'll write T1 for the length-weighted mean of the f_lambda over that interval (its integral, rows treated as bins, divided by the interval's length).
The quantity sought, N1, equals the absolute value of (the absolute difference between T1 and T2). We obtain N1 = 0.08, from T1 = 15.4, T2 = 15.3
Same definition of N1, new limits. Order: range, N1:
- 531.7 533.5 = 0.06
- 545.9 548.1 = 0.22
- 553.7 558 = 0.19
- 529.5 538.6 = 0.14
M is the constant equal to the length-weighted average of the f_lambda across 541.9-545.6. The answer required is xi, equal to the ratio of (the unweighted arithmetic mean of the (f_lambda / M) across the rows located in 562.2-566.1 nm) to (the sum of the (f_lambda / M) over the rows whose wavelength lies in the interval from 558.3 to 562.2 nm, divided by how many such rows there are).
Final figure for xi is 1.02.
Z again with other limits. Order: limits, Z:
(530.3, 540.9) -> 15.8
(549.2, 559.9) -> 15.7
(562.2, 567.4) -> 15.6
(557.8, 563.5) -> 15.5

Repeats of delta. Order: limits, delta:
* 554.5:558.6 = 16.1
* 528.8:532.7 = 15.9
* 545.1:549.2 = 15.4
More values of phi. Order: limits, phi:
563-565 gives 563.116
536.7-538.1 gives 537.524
